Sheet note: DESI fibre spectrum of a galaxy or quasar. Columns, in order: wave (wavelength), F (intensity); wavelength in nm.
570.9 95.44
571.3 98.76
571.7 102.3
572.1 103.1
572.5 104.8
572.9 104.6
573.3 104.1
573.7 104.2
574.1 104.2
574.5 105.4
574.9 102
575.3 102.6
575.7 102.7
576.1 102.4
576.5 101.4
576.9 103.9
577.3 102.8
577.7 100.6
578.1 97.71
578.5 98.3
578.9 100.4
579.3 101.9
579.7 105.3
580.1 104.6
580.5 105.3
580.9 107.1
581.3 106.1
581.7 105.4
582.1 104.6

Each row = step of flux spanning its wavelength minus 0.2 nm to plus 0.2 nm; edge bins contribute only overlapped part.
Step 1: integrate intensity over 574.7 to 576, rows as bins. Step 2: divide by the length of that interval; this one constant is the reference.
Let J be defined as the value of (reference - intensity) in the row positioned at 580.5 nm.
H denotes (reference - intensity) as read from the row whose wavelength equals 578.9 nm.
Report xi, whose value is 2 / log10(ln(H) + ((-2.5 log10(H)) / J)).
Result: -194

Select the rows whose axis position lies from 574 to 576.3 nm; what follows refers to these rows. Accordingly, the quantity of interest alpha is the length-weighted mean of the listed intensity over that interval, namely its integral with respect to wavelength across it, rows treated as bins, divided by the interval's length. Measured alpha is 103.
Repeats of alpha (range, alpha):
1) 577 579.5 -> 100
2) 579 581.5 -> 105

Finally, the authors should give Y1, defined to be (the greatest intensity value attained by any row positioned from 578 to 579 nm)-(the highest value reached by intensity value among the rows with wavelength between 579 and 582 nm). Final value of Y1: -6.7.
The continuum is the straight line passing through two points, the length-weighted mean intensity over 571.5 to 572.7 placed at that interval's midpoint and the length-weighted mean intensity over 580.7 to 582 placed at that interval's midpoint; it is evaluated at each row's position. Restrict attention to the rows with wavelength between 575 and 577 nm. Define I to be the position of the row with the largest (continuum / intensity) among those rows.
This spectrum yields 576.5 nm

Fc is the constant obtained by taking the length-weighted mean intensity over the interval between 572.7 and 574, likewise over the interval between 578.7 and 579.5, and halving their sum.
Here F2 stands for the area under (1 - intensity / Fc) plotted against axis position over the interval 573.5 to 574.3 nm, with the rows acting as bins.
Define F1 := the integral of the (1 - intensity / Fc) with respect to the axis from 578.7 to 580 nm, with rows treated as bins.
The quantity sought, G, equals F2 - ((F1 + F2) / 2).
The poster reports -0.006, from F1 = 0.00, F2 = -0.012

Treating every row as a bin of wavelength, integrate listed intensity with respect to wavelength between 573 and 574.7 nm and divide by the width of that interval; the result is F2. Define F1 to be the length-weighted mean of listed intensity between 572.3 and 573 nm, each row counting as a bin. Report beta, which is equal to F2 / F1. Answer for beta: 1.00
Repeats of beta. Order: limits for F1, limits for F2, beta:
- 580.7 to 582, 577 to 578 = 0.96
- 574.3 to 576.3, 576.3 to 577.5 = 1.00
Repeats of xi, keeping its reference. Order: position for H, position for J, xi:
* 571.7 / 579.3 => 6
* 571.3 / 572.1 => 4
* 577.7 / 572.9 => -47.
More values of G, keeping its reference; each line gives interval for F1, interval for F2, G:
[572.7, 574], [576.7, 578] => 0.014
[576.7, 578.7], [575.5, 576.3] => -0.019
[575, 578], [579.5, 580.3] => -0.017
